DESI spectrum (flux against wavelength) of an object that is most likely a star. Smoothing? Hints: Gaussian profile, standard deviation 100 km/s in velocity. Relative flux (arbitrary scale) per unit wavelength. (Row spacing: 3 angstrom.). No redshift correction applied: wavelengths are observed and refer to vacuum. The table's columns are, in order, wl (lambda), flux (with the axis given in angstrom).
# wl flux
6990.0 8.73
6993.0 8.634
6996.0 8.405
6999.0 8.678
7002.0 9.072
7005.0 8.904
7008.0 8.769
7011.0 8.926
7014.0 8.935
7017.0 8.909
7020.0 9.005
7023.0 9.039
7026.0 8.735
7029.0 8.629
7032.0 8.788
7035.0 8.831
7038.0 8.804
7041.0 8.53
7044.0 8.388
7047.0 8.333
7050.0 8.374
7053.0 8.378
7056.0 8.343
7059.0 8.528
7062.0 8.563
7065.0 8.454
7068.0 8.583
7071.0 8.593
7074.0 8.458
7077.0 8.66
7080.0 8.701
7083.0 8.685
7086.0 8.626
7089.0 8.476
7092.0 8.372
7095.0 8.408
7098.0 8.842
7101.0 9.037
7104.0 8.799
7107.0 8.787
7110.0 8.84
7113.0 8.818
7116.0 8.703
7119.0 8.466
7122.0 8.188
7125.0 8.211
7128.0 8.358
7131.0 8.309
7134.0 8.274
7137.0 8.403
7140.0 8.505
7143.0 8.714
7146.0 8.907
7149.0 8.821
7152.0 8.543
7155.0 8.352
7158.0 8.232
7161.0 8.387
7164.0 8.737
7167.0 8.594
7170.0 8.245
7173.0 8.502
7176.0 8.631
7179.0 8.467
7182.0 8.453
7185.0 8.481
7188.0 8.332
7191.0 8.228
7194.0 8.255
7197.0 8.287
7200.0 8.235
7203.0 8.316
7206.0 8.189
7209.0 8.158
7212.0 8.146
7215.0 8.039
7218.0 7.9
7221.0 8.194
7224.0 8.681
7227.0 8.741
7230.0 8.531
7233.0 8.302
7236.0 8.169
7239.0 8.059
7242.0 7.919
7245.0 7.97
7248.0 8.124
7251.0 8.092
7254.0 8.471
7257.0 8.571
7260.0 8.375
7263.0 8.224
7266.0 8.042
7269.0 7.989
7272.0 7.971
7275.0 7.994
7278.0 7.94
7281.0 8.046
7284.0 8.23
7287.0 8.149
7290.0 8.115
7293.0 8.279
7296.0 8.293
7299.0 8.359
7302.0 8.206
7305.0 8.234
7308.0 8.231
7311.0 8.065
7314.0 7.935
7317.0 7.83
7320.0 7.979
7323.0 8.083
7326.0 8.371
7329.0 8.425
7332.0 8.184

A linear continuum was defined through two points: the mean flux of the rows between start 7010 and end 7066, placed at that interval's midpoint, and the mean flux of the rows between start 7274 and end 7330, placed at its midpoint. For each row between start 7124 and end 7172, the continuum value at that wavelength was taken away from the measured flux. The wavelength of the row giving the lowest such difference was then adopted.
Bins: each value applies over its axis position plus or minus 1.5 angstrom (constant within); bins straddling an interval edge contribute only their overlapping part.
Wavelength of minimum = 7125.0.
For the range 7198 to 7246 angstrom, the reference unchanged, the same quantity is 7218.0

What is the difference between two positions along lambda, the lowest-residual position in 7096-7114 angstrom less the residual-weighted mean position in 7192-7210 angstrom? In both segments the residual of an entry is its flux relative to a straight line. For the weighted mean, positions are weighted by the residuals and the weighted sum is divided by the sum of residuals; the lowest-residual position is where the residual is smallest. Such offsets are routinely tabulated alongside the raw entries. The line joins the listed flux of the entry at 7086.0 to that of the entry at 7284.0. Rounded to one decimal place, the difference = -95.3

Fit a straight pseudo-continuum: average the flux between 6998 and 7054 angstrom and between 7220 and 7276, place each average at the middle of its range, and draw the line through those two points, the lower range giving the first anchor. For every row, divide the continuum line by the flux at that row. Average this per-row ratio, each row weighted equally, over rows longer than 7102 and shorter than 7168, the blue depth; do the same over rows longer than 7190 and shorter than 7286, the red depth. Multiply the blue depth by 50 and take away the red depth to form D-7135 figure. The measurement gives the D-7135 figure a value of 48.7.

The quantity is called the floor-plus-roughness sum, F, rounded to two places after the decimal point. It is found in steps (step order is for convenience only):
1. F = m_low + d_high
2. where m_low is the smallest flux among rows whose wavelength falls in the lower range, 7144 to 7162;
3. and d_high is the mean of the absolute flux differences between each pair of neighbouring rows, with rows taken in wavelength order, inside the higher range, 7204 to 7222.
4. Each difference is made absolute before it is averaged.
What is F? 8.35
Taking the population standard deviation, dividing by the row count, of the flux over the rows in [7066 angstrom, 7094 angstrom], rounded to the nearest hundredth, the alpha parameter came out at 0.11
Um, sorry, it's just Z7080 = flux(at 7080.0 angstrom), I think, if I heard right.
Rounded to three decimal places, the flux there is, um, 8.701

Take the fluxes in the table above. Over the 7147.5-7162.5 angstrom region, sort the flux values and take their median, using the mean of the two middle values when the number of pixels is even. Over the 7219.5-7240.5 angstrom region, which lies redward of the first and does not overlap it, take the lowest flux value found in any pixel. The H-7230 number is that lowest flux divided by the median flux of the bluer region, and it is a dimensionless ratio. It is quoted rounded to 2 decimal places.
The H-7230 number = 0.96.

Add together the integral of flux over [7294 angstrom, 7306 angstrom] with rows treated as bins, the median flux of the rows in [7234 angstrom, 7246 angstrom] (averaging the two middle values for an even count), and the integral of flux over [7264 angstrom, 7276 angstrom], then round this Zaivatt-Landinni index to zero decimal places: 203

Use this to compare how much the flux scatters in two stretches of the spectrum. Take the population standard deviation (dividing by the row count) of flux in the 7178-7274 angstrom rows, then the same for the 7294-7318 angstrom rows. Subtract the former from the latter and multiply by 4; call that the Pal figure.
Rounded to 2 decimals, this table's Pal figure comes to -0.17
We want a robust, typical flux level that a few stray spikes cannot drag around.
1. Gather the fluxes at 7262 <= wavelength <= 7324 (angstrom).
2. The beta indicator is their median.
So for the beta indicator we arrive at 8.1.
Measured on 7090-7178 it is 8.5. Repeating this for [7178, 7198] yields 8.3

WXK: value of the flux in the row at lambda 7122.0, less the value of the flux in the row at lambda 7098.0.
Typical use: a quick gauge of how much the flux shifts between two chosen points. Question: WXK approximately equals -0.65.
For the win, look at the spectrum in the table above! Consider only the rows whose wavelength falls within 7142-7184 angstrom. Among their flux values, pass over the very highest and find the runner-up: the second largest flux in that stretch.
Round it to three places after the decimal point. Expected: 8.821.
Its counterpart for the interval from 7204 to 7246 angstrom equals 8.681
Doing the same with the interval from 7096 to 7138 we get 8.842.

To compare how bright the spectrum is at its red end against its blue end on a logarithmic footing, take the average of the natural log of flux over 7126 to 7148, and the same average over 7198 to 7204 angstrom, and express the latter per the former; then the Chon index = 0.988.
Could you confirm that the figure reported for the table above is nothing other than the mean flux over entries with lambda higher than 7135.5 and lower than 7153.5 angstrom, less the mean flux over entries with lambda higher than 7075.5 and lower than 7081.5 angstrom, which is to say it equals 0.0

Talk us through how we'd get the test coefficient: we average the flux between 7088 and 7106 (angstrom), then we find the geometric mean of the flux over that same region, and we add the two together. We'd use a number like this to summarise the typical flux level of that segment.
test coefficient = 17.3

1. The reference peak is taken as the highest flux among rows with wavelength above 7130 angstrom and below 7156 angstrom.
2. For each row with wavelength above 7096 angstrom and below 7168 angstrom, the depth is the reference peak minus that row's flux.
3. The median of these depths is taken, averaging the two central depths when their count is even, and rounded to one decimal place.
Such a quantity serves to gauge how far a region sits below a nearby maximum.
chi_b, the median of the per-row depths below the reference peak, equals 0.3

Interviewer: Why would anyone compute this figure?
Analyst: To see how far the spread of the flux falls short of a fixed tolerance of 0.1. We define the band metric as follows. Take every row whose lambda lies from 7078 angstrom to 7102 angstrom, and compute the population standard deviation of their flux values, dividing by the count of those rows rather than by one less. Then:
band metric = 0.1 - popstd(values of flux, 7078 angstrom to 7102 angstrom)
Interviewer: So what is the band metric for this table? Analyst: -0.11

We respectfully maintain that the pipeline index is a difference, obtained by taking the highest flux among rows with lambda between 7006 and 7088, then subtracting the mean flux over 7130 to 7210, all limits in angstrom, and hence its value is 0.61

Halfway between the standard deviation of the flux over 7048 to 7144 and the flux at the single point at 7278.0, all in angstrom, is 4.07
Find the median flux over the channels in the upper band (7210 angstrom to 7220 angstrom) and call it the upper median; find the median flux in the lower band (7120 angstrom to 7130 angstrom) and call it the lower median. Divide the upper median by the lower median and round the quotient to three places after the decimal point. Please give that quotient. 0.979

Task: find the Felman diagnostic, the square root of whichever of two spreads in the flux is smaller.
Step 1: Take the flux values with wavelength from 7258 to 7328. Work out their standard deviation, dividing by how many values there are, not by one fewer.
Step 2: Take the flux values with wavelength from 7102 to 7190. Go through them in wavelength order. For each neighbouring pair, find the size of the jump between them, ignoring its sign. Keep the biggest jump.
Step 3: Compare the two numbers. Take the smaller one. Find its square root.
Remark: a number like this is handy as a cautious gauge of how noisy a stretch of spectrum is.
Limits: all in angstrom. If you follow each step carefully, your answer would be 0.39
